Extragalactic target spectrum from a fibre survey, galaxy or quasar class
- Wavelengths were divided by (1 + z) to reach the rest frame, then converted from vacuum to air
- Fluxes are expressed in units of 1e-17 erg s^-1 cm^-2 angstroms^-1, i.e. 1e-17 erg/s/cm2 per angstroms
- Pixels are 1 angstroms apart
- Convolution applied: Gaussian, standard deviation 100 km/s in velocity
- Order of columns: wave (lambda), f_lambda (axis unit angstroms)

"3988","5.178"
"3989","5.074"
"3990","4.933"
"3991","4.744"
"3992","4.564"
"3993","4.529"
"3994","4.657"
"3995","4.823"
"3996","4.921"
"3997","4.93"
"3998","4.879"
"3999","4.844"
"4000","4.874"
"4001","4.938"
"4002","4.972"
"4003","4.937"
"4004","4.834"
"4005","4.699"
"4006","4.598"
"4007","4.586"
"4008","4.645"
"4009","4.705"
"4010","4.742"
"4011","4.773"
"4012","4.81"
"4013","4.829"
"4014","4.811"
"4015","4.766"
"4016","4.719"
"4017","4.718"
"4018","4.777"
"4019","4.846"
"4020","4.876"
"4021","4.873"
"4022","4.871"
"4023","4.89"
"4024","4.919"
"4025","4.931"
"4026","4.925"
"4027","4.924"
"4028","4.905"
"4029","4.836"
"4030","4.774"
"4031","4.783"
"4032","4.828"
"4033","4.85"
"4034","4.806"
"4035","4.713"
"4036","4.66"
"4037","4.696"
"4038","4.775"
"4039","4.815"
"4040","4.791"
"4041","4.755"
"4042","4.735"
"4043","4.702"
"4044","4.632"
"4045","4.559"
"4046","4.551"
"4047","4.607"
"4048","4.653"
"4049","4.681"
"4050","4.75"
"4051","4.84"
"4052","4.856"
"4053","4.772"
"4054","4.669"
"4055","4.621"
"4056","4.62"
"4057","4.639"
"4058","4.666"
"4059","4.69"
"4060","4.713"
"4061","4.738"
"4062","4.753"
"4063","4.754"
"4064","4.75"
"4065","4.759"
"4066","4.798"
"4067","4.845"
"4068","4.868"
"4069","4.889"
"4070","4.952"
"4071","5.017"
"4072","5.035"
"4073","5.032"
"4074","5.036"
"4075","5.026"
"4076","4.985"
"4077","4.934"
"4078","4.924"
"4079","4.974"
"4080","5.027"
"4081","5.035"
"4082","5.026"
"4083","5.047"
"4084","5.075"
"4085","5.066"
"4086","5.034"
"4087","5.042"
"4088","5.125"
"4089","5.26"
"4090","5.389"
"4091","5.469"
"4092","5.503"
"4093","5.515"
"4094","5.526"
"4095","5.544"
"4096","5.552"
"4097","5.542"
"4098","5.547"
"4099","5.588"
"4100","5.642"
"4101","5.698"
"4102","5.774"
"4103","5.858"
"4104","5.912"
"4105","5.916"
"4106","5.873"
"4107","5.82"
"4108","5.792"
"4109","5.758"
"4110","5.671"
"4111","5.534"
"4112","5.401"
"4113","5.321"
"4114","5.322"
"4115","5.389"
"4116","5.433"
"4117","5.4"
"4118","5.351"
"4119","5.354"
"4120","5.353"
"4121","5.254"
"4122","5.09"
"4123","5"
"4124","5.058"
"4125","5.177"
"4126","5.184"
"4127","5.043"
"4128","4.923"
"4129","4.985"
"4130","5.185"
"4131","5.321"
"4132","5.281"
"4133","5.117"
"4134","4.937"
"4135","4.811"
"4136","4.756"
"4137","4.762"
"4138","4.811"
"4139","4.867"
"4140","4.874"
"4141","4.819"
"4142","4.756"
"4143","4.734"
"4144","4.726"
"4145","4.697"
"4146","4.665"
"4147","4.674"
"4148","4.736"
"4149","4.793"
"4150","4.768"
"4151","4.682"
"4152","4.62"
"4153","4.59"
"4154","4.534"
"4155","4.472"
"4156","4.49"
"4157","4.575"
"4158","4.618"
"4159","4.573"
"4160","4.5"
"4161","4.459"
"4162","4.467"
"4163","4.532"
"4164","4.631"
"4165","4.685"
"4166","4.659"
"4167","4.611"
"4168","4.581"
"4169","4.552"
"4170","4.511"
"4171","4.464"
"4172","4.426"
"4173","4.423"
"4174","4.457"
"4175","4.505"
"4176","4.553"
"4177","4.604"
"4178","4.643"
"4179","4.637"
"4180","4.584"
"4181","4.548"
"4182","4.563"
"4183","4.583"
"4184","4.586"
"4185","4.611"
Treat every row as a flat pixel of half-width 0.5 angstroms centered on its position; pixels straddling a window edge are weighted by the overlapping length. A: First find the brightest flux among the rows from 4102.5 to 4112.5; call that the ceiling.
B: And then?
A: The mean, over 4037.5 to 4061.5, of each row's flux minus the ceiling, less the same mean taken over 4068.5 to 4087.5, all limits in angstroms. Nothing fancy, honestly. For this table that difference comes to -0.31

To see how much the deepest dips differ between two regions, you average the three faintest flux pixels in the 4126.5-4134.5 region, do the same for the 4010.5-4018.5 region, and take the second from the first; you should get 0.21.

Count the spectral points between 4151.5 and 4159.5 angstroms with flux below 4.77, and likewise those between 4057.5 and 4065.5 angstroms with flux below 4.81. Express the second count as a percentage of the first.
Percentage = 100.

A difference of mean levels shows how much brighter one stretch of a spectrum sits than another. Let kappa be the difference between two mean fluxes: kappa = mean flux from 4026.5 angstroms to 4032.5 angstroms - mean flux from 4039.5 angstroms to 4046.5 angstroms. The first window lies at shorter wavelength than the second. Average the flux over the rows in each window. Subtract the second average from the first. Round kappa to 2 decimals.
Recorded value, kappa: 0.17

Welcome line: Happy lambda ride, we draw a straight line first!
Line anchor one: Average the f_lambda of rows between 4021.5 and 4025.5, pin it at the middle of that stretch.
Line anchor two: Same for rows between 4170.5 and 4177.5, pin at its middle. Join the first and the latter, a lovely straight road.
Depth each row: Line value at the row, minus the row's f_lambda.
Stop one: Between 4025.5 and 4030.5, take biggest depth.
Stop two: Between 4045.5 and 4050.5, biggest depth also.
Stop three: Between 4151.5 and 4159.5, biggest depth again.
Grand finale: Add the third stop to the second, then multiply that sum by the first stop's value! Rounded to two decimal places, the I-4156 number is 0.04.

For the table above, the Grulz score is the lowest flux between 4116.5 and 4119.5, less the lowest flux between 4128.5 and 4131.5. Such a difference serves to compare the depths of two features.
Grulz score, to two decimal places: 0.37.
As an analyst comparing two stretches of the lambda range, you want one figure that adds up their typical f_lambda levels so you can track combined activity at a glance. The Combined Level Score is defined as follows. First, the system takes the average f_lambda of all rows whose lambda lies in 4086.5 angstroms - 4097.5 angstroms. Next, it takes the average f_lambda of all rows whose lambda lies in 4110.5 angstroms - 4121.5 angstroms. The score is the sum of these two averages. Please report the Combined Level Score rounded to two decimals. 10.78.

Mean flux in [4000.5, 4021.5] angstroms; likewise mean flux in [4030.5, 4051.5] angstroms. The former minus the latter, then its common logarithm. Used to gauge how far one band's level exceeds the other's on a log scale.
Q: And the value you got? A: -1.2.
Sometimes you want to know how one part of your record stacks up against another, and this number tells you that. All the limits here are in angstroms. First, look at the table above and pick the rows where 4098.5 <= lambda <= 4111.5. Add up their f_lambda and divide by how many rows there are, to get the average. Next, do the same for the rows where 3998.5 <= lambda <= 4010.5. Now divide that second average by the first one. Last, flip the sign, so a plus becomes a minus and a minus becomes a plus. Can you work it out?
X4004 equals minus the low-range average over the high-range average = -0.83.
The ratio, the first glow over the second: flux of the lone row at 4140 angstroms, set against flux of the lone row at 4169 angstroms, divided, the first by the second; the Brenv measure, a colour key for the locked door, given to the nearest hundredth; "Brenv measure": 1.07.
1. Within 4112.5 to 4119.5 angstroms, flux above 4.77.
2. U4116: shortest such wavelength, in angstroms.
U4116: 4113 angstroms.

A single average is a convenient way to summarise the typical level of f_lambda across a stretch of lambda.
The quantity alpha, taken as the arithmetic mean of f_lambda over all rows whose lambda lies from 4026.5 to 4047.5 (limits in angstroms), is 4.7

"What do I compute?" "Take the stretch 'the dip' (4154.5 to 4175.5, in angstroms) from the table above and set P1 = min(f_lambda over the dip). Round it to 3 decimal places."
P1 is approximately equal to 4.423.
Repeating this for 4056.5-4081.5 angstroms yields 4.639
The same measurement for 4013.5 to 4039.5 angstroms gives 4.660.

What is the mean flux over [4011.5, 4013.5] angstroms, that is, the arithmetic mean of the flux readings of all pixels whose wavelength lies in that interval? 4.82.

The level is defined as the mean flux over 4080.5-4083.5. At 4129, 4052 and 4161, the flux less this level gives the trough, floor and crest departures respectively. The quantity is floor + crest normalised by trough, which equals 15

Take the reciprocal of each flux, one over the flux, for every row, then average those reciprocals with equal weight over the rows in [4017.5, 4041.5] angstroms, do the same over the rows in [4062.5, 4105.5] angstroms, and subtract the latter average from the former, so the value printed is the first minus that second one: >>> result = 0.015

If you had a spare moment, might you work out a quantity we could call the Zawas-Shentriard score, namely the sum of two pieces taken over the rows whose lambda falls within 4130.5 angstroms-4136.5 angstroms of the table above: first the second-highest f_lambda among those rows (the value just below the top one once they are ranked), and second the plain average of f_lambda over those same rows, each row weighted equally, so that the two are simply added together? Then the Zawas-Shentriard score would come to 10.3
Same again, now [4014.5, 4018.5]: 9.5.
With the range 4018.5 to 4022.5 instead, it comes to 9.7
